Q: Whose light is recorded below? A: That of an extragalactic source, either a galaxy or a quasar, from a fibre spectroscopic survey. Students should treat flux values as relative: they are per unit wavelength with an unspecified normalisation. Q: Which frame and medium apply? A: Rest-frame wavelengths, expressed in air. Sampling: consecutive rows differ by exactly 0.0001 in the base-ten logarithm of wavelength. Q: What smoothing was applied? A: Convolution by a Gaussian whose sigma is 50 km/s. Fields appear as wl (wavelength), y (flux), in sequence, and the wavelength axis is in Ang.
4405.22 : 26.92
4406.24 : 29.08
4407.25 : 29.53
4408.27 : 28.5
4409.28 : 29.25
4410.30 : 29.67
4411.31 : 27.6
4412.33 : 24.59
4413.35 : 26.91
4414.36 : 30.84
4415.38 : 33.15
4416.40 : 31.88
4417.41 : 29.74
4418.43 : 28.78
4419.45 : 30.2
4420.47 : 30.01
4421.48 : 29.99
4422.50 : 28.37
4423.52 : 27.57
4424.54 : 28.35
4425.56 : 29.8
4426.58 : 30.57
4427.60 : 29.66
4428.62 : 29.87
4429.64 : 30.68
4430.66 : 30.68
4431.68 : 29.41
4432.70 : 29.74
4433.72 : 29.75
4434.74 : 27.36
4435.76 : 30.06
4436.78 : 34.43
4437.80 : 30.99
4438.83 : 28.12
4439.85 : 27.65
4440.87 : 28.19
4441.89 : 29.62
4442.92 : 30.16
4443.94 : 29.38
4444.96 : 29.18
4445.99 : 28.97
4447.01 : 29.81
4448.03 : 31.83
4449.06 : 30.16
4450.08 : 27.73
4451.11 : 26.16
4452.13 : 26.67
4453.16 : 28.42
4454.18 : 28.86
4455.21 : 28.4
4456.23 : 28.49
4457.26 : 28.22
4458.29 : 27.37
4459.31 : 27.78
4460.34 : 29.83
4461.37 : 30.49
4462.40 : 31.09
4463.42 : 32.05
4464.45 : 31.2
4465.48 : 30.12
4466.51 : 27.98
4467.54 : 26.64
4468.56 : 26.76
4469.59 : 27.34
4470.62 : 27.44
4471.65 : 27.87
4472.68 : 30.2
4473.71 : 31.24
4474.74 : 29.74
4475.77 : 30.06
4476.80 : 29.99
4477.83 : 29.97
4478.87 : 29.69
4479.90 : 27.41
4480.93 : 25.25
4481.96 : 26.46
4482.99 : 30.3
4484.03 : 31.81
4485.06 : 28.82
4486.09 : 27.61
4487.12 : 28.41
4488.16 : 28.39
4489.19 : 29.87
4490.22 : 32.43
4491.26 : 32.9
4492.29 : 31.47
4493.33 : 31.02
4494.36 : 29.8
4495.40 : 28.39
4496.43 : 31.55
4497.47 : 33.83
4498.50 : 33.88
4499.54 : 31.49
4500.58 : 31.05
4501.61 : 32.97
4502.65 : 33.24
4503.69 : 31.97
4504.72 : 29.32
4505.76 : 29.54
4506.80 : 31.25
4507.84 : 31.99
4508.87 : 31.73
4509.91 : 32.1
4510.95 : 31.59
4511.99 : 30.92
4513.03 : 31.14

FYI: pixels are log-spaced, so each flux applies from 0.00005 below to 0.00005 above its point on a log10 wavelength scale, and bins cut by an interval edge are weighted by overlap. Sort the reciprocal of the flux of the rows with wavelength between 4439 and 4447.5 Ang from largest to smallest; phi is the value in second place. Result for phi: 0.0355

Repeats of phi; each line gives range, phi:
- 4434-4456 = 0.0375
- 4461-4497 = 0.0378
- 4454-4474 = 0.0374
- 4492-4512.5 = 0.0341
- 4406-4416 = 0.0372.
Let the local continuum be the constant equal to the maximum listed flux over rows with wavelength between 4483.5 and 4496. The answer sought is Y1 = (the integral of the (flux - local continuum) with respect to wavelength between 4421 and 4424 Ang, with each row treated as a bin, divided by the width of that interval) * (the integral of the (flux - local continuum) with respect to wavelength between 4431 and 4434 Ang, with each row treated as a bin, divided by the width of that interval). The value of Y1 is 13.7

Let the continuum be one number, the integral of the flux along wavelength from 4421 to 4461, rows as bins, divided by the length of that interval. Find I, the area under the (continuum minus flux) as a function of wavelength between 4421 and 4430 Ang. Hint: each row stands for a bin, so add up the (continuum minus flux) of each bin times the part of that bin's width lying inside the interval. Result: -2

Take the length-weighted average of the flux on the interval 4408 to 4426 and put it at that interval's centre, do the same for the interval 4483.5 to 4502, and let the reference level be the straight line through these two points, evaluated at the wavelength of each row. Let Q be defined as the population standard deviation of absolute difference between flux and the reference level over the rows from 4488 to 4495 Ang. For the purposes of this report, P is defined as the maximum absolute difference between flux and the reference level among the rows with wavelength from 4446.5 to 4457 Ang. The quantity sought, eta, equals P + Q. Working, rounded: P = 3.8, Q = 0.74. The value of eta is 4.5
